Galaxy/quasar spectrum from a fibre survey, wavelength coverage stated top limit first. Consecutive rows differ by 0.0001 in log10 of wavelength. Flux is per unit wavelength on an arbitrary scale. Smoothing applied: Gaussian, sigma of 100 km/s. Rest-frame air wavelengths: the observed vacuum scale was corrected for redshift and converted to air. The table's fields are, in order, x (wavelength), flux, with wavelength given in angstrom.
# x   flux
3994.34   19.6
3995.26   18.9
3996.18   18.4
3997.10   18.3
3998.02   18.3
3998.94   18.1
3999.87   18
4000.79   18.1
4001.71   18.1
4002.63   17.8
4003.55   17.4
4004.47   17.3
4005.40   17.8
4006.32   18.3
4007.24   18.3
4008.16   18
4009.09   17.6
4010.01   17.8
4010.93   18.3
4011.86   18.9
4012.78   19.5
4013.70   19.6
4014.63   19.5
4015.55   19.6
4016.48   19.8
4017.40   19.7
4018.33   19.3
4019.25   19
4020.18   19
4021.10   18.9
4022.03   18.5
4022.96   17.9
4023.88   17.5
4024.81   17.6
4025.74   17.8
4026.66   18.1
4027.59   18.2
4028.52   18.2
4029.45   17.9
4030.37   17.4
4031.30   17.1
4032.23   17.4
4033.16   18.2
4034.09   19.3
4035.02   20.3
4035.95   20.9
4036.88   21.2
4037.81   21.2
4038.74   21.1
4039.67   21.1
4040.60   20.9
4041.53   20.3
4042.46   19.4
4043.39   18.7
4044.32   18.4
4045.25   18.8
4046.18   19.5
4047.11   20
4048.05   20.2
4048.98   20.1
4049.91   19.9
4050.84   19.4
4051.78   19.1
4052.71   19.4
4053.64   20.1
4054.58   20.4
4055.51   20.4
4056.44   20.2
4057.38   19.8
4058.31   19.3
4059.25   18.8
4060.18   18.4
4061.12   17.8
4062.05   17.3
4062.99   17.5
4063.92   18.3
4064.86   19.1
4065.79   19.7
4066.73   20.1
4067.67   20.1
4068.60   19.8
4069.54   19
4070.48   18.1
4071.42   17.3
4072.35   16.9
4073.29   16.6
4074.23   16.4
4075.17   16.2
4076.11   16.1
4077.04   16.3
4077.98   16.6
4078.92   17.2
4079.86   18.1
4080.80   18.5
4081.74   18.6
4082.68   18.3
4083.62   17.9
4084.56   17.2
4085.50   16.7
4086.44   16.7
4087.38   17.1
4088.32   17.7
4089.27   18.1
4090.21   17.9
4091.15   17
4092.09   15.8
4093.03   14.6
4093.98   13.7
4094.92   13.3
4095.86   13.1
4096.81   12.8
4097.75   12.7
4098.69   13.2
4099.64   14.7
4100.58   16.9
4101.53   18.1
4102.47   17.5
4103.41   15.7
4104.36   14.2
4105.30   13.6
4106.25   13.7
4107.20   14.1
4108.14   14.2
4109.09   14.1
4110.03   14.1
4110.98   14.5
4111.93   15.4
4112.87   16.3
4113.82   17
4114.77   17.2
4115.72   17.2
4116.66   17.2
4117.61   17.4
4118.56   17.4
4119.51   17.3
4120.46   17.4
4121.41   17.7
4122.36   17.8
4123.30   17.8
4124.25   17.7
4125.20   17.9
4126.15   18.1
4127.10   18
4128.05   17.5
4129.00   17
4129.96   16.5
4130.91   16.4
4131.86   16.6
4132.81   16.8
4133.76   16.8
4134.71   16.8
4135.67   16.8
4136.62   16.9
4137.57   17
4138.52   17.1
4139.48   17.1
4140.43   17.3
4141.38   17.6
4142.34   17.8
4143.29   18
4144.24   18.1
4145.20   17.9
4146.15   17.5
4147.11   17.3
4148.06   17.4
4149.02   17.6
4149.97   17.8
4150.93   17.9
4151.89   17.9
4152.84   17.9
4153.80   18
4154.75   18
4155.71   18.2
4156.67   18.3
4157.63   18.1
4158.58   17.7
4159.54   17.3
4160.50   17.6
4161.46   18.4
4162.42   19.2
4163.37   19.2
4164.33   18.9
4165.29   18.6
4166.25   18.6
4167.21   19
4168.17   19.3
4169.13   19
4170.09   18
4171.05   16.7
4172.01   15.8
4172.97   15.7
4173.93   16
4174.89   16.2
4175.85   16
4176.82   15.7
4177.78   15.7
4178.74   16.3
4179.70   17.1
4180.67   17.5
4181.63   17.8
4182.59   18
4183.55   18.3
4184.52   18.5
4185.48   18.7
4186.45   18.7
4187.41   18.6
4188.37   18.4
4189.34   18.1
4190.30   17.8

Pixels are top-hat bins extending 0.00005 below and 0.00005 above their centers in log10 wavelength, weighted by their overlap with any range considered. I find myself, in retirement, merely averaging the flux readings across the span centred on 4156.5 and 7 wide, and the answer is 17.9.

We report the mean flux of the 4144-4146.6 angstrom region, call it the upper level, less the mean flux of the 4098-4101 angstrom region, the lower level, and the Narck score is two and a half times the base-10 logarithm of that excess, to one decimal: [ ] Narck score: 1.2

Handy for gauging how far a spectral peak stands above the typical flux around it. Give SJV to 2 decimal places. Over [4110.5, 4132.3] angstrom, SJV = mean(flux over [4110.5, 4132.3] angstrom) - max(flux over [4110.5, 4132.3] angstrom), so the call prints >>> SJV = -1.00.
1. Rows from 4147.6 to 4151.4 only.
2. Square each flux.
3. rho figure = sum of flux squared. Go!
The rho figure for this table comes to 1250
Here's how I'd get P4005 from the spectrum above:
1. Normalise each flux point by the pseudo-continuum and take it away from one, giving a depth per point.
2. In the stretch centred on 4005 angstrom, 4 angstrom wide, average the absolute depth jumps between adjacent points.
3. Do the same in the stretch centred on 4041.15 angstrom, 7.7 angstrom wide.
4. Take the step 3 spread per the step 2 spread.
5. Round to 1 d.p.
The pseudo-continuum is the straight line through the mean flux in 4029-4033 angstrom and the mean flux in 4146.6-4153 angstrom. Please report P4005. 1.1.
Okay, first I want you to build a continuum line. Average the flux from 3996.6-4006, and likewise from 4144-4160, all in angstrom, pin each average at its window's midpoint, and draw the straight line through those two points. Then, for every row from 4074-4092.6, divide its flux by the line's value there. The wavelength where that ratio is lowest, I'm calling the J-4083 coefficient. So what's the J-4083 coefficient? 4092.09 angstrom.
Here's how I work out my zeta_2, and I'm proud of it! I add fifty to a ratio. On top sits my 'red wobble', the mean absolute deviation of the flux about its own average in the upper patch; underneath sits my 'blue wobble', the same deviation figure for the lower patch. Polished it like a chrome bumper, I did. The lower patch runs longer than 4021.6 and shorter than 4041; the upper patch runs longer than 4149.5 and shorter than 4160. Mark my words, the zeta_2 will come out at 50.1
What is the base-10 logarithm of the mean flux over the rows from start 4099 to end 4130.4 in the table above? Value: 1.21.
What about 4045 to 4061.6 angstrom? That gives 1.29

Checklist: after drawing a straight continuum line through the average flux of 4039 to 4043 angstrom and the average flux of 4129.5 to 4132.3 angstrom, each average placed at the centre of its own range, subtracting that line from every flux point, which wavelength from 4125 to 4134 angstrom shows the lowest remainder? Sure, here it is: 4130.91 angstrom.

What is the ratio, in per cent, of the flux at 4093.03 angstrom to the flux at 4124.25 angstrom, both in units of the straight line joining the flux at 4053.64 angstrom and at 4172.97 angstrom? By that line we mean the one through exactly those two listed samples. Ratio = 77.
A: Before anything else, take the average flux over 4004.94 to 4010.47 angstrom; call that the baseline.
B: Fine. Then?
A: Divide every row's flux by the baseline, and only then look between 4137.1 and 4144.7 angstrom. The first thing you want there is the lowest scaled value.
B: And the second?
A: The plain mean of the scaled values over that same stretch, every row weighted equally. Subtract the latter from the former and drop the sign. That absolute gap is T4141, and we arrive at 0.028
